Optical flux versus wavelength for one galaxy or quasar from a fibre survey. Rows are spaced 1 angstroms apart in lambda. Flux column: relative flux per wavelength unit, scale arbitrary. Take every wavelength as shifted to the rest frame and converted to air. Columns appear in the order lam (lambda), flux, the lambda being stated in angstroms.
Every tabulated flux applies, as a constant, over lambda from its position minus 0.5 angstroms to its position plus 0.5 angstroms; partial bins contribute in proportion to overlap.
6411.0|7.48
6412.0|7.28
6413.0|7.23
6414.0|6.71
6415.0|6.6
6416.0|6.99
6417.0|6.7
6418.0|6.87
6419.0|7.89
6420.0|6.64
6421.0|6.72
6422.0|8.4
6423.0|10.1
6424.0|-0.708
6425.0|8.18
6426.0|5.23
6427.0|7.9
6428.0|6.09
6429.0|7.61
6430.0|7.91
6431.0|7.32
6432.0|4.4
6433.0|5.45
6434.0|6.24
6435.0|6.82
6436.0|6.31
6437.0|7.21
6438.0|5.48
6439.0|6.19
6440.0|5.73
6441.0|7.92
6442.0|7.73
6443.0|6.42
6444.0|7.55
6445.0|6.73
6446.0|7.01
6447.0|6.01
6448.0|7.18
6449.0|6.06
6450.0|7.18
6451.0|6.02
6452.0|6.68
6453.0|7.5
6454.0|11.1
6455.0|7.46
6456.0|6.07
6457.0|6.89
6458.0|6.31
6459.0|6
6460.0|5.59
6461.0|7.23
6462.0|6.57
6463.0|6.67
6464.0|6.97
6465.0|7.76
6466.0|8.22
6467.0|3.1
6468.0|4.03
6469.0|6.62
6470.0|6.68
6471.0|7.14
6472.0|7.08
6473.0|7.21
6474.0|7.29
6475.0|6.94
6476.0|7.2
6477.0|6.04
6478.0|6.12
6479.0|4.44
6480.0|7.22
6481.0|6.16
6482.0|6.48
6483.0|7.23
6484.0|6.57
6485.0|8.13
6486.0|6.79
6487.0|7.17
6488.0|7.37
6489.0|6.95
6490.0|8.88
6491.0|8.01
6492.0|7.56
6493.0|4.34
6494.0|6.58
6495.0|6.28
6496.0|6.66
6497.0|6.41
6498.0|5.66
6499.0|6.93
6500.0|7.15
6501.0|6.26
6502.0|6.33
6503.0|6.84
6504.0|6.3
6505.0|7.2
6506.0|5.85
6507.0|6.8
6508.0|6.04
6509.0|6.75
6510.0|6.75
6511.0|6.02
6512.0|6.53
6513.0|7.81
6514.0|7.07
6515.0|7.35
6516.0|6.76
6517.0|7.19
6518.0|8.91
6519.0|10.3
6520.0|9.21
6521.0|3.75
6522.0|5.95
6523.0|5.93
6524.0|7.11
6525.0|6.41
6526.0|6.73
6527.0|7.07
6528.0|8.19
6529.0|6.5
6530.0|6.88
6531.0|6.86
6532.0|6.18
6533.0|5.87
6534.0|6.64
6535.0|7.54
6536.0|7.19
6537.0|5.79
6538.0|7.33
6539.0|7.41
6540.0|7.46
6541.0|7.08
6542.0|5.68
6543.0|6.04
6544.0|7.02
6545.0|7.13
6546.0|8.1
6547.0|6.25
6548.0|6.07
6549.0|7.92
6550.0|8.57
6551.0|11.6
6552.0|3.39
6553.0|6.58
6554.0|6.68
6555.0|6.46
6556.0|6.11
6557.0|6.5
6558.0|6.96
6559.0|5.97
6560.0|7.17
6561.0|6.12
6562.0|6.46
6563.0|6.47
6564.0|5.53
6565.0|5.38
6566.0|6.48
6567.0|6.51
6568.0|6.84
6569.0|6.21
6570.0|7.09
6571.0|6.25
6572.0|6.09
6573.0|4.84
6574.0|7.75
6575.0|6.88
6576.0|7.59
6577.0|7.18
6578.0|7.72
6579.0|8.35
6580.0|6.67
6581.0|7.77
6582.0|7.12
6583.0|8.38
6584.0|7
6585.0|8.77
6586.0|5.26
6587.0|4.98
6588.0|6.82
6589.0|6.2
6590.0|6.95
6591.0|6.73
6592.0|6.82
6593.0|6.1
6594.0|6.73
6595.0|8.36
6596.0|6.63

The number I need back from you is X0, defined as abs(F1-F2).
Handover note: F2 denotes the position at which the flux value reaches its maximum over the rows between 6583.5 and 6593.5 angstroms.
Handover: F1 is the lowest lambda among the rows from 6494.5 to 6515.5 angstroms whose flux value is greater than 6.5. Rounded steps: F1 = 6496.0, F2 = 6585.0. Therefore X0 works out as 89 angstroms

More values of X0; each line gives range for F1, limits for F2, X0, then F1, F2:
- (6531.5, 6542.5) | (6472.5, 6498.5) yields 44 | 6534.0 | 6490.0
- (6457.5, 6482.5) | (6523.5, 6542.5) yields 67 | 6461.0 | 6528.0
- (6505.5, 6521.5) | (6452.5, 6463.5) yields 53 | 6507.0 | 6454.0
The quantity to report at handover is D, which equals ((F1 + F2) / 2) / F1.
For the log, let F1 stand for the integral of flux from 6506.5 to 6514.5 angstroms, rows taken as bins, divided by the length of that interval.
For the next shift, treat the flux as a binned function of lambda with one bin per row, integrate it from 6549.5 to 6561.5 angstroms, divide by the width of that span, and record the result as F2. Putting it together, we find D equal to 1.01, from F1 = 6.72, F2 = 6.8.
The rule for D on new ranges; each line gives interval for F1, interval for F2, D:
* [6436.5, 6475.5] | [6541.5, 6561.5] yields 1.00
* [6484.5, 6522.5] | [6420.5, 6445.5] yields 0.98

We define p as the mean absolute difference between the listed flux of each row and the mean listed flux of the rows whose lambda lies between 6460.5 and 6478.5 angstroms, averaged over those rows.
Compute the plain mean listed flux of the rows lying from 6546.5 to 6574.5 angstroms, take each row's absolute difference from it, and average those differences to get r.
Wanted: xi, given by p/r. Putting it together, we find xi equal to 0.98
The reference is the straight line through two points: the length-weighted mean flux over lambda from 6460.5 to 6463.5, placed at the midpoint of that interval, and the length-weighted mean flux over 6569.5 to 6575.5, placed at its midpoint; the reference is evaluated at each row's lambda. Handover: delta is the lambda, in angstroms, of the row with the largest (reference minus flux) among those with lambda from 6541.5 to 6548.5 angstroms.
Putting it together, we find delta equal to 6542.0 angstroms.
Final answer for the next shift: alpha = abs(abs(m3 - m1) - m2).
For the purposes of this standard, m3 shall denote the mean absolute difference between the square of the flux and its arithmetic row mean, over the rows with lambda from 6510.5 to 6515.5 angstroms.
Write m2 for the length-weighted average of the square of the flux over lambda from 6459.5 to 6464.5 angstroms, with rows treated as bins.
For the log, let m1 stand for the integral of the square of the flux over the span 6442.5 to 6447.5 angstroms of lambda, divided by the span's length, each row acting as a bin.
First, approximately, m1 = 46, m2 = 44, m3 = 7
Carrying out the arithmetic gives 6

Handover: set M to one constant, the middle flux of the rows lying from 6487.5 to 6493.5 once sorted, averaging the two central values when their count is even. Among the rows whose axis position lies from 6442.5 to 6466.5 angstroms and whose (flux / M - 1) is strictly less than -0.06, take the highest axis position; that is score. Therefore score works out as 6464.0 angstroms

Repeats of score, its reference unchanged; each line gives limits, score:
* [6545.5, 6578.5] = 6575.0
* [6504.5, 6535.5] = 6534.0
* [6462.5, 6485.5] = 6484.0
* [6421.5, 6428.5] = 6428.0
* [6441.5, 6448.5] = 6447.0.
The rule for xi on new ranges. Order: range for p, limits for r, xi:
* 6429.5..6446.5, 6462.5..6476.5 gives 0.89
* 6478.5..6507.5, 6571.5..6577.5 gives 0.79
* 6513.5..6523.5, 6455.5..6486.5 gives 1.82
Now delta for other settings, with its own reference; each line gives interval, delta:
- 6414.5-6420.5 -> 6415.0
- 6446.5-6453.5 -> 6447.0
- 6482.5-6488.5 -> 6484.0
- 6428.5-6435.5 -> 6432.0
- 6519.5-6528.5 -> 6521.0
